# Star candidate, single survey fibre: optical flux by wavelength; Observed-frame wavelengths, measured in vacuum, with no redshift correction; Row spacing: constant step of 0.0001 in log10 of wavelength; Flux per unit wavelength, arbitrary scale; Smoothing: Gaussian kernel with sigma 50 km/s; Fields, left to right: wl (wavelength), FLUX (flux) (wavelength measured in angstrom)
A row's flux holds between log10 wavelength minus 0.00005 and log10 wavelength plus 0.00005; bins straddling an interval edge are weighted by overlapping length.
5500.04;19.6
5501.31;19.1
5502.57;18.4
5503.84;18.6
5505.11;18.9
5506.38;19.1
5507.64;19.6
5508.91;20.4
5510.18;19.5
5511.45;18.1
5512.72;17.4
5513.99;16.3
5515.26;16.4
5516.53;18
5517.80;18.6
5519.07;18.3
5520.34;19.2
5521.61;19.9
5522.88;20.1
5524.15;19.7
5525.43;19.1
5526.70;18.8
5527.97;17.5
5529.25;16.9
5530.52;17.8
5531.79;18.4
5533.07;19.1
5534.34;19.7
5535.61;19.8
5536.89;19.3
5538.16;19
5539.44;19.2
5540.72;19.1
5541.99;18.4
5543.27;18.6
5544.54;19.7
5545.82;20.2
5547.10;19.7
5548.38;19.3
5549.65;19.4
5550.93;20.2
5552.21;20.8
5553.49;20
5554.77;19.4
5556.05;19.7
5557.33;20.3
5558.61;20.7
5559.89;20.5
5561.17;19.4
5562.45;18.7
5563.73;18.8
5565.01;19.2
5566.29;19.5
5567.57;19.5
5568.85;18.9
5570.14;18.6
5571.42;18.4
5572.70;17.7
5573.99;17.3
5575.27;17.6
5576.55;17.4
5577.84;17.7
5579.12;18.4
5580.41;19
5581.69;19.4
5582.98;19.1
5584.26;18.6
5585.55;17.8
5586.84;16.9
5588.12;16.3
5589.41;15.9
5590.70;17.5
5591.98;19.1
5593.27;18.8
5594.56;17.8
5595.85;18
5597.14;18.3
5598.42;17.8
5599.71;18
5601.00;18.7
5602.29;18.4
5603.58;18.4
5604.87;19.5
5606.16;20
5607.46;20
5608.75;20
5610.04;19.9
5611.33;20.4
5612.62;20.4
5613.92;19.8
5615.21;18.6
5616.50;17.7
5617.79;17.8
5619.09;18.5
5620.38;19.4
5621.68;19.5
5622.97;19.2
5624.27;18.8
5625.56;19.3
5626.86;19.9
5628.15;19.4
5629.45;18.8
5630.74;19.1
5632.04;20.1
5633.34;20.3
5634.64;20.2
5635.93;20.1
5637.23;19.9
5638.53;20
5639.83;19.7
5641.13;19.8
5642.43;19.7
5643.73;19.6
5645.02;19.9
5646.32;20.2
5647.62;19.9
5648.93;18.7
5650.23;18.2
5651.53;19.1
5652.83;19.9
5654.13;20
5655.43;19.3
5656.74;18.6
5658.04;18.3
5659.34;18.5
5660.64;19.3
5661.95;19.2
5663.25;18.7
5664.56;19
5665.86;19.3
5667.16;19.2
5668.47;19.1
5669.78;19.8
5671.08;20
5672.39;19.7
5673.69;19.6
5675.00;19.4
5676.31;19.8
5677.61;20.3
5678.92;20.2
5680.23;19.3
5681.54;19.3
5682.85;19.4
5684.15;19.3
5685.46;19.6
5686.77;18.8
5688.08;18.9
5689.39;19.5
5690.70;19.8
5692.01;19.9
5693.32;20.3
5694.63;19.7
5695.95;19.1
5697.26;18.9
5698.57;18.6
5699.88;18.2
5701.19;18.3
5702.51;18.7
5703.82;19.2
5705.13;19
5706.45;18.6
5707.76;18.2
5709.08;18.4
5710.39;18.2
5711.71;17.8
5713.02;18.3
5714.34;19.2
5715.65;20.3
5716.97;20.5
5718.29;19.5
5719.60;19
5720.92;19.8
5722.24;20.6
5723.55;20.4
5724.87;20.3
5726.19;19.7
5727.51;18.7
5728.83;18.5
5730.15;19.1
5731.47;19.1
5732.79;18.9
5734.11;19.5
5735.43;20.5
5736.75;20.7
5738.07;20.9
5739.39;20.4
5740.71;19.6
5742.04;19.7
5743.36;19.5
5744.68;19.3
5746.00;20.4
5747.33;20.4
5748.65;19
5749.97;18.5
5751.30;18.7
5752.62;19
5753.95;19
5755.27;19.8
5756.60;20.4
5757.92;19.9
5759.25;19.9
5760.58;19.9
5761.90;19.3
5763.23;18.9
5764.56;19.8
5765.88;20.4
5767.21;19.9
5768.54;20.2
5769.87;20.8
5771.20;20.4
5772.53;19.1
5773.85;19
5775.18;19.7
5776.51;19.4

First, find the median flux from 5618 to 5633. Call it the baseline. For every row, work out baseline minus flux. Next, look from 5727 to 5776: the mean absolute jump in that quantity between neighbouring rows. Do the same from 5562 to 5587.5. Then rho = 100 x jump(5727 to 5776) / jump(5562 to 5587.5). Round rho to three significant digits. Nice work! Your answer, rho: 110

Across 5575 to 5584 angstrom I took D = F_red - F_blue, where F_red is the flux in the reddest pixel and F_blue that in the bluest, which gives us 1.5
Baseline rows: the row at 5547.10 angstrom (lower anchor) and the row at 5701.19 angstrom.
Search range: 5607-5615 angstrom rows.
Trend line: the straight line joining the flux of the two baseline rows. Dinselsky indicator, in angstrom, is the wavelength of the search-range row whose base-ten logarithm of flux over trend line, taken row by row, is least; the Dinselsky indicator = 5613.92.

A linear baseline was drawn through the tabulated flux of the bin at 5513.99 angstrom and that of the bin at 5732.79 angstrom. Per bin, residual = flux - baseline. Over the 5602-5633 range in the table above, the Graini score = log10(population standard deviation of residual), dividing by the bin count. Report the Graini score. -0.11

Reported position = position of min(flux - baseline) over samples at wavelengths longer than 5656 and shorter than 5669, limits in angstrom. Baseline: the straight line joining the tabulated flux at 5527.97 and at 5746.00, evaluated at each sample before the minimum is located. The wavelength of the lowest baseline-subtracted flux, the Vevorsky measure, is 5658.04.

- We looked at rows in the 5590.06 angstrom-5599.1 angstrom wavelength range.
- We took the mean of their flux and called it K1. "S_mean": 18.2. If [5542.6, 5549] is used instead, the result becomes 19.5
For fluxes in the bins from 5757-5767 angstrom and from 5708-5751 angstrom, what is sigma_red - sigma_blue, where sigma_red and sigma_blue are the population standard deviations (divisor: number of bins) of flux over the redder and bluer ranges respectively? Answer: -0.39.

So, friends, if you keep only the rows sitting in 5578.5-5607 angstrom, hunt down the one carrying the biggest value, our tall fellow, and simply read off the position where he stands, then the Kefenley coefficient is 5606.16 angstrom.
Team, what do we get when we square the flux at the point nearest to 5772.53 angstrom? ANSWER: 365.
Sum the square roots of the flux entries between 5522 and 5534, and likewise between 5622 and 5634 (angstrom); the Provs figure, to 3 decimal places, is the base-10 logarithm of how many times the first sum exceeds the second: -0.010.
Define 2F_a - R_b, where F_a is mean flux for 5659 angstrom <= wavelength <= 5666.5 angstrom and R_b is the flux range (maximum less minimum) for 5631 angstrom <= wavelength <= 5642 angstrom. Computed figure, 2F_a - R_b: 37.4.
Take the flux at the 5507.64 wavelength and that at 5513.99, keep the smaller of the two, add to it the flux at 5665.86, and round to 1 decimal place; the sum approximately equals 35.6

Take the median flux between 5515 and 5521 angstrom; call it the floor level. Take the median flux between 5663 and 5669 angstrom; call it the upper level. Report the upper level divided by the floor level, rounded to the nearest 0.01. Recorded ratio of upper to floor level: 1.04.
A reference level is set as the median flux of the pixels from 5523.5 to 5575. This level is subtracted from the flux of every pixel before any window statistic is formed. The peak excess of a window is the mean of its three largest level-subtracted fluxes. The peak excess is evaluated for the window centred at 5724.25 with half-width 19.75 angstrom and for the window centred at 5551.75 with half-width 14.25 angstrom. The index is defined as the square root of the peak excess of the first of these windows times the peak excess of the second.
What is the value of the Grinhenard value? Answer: 1.4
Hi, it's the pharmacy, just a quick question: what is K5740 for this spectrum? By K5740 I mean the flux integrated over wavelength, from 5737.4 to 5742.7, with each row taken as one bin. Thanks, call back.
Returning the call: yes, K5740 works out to 107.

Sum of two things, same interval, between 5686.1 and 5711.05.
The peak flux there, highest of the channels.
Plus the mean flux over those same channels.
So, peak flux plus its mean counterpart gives 39.3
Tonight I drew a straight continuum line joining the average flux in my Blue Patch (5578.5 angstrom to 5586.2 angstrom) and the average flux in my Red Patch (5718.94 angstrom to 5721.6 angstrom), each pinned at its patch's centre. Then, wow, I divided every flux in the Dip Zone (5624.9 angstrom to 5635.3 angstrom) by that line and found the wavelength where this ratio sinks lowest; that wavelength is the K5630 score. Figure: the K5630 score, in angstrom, 5629.45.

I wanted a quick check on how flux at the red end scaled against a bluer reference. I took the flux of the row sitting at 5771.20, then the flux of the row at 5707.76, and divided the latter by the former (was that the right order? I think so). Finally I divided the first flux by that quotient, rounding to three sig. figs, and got 22.9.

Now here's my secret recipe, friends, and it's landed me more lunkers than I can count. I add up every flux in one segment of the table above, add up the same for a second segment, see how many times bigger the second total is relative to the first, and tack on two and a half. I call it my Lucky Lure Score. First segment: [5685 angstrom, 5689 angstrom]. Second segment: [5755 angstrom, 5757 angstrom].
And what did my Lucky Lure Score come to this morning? 3.2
